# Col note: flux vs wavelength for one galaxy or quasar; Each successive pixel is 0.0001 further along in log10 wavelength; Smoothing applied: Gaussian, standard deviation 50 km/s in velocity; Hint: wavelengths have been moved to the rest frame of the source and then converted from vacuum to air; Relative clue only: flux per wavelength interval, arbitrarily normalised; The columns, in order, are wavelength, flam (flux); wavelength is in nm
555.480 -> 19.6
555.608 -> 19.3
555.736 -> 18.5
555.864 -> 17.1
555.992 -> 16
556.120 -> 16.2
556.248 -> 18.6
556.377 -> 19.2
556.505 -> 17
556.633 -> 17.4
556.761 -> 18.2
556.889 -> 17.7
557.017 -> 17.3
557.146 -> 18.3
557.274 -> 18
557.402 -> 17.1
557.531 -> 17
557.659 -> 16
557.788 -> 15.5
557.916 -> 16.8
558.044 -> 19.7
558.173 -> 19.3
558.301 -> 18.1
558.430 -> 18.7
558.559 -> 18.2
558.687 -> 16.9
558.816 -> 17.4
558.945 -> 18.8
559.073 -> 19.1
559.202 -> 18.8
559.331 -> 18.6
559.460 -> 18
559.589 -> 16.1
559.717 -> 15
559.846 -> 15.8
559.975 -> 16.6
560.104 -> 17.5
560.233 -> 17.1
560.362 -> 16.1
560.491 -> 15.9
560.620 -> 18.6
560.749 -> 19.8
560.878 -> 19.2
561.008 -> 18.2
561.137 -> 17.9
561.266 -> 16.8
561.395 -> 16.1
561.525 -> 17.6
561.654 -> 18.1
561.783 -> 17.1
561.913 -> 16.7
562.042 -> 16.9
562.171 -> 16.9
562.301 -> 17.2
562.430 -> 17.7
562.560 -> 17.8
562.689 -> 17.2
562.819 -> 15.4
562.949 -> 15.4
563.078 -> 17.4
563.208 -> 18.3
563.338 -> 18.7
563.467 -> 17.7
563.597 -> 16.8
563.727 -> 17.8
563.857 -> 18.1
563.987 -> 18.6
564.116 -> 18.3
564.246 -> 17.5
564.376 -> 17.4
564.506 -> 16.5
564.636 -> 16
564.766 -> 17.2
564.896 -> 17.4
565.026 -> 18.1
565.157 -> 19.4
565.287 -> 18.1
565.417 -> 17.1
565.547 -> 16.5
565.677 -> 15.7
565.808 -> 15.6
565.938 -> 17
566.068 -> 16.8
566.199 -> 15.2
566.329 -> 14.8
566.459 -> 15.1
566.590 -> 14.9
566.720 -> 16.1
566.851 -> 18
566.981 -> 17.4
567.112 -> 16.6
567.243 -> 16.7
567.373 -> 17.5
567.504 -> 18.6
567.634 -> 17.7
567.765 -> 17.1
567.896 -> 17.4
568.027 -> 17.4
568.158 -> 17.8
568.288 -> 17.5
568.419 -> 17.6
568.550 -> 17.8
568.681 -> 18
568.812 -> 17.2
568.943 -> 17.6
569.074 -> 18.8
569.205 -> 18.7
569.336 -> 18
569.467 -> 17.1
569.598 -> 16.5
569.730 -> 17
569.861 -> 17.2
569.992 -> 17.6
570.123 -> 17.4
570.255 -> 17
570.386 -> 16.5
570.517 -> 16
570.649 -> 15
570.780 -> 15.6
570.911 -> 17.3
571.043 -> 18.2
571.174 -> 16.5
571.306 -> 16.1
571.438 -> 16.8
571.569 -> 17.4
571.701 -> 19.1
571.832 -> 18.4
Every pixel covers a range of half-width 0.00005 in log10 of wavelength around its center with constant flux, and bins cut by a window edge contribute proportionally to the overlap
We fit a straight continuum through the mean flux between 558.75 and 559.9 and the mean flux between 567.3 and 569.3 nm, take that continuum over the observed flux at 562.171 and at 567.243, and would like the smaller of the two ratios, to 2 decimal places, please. 1.04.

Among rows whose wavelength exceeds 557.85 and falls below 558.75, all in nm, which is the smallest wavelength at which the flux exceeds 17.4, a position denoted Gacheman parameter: 558.044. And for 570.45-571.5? 571.043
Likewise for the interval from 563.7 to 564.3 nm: 563.727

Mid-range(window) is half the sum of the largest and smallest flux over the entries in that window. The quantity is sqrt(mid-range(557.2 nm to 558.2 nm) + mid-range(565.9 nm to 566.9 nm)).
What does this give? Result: 5.83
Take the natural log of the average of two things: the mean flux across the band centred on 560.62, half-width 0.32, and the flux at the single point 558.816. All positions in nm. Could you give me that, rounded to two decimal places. 2.87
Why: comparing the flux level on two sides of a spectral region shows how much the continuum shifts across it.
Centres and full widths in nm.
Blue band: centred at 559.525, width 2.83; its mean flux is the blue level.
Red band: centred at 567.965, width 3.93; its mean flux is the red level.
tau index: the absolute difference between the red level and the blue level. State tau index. 0.57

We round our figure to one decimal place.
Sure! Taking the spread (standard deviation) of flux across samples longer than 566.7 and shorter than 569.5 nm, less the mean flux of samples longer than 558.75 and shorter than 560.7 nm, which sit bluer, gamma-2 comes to -16.7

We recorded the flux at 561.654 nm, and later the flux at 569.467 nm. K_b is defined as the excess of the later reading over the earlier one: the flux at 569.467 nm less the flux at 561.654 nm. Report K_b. -1.0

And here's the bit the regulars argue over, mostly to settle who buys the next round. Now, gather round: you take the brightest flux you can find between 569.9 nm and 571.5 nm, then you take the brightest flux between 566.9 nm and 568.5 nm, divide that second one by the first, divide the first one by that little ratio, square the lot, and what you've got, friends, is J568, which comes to 317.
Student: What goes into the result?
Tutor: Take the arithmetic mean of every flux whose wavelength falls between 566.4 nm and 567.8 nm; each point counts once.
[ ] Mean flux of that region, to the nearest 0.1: 16.9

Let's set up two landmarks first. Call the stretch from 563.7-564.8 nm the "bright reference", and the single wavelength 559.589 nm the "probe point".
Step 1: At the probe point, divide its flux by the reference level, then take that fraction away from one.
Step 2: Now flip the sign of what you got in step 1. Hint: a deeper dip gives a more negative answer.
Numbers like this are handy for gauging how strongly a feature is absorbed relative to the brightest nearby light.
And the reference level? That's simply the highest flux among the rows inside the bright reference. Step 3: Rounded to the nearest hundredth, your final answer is -0.13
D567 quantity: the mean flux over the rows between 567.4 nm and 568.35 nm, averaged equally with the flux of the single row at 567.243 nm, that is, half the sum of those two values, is 17.2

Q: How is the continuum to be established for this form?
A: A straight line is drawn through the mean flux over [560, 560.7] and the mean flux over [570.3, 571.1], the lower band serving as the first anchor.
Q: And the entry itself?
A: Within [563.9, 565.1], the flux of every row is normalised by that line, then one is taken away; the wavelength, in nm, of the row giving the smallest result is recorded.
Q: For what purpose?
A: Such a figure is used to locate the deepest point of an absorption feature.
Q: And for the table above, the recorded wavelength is 564.636 nm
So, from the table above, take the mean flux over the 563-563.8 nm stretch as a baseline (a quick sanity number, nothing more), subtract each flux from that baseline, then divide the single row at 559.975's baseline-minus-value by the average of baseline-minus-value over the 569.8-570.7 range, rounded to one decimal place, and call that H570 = 1.1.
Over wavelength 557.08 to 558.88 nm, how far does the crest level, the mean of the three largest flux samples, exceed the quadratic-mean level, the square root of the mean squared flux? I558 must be 1.55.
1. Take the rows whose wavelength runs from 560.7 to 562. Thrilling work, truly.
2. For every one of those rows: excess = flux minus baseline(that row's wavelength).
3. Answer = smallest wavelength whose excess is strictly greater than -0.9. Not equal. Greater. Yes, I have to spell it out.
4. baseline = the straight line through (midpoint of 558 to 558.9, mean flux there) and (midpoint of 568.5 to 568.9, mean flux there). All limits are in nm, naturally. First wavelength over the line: 560.749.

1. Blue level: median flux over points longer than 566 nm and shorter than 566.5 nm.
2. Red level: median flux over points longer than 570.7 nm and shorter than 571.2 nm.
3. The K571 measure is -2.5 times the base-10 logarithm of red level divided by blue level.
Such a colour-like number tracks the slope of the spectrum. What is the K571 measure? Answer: -0.12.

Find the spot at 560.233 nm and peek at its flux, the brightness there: 17.1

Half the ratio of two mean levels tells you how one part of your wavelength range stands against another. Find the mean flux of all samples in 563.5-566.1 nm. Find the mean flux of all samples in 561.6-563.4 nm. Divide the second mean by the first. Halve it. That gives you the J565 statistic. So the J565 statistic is 0.497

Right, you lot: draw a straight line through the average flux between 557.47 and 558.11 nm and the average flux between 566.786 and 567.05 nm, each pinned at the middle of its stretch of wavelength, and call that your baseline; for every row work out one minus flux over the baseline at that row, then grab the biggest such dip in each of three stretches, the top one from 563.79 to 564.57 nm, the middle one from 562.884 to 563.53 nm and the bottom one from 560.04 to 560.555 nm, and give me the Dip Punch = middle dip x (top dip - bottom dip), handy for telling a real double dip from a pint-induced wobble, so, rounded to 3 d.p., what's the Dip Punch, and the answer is -0.002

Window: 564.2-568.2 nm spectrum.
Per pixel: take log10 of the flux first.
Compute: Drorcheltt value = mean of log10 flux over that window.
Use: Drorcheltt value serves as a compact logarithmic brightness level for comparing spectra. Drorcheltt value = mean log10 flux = 1.23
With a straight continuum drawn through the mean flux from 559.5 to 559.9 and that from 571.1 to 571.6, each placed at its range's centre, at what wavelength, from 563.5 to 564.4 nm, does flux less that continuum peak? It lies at 563.987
